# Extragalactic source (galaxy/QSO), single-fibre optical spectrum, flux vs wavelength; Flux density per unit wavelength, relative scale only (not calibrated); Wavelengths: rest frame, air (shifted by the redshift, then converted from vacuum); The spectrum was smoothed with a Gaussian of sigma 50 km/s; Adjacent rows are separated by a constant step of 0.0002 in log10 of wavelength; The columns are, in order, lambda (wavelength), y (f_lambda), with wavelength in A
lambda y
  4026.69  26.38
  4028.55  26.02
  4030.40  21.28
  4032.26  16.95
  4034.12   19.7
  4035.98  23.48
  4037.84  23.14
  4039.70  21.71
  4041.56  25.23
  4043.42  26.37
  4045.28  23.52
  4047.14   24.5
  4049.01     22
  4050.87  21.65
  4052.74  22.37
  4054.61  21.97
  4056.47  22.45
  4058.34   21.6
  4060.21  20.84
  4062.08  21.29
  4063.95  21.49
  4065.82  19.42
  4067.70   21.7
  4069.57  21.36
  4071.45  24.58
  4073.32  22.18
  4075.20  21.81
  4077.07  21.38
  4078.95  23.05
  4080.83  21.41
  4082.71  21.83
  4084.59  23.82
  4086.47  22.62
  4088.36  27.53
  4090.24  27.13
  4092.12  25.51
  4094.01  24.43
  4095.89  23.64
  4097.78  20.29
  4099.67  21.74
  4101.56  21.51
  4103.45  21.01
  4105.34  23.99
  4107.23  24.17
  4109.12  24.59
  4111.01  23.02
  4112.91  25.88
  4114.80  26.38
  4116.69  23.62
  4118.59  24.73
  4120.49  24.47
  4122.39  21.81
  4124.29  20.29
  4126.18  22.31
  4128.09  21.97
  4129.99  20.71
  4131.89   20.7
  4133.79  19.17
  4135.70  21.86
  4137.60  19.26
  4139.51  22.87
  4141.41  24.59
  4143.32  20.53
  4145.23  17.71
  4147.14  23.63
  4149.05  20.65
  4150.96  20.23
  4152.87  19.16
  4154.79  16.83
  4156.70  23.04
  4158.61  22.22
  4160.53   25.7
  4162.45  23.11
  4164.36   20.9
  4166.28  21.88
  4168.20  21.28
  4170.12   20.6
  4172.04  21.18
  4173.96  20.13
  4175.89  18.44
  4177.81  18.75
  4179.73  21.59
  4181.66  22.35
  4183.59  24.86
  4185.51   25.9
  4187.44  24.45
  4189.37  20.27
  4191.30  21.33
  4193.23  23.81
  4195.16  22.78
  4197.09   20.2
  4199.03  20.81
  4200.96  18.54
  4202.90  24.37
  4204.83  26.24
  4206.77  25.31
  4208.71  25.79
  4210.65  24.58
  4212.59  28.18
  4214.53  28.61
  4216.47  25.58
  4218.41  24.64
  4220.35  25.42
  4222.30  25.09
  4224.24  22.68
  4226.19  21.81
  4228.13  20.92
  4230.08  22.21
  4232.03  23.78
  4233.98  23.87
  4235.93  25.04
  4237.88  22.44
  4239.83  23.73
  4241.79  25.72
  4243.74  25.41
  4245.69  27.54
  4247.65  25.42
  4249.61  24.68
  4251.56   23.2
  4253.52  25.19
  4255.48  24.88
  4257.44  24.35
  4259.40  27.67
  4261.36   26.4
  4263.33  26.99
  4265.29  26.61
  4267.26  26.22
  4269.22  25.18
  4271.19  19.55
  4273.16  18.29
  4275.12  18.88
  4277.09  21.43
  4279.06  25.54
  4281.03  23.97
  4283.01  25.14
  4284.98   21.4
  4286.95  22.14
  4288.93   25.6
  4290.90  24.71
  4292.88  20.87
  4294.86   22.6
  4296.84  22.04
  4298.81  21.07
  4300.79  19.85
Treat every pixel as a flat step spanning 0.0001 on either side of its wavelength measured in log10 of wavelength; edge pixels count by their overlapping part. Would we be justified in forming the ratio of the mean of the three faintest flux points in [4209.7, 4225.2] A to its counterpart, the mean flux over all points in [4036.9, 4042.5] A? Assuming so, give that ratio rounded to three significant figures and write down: 1.03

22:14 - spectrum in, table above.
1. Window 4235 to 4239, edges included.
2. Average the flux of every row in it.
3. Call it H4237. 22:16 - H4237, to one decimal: 23.7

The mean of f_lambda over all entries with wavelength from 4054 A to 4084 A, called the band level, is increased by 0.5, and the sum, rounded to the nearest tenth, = 22.3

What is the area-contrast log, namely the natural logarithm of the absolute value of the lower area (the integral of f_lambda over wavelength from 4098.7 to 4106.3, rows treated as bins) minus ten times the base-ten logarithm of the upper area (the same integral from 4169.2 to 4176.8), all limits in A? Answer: 4.98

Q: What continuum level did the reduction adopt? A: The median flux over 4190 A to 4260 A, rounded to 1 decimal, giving 24.6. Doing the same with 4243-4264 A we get 25.4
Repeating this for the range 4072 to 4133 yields 22.8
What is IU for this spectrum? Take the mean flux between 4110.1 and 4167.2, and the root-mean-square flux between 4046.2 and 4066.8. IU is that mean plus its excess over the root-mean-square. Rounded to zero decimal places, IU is 22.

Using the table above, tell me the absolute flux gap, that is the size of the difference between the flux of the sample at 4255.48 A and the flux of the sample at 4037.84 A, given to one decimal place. 1.7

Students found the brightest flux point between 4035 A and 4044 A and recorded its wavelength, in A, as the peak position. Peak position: 4043.42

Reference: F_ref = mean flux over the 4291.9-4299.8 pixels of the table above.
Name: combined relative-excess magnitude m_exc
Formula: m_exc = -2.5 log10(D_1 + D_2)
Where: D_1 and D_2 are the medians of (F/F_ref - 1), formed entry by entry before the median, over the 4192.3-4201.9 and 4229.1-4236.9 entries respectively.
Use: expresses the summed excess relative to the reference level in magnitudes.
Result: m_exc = 3.0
